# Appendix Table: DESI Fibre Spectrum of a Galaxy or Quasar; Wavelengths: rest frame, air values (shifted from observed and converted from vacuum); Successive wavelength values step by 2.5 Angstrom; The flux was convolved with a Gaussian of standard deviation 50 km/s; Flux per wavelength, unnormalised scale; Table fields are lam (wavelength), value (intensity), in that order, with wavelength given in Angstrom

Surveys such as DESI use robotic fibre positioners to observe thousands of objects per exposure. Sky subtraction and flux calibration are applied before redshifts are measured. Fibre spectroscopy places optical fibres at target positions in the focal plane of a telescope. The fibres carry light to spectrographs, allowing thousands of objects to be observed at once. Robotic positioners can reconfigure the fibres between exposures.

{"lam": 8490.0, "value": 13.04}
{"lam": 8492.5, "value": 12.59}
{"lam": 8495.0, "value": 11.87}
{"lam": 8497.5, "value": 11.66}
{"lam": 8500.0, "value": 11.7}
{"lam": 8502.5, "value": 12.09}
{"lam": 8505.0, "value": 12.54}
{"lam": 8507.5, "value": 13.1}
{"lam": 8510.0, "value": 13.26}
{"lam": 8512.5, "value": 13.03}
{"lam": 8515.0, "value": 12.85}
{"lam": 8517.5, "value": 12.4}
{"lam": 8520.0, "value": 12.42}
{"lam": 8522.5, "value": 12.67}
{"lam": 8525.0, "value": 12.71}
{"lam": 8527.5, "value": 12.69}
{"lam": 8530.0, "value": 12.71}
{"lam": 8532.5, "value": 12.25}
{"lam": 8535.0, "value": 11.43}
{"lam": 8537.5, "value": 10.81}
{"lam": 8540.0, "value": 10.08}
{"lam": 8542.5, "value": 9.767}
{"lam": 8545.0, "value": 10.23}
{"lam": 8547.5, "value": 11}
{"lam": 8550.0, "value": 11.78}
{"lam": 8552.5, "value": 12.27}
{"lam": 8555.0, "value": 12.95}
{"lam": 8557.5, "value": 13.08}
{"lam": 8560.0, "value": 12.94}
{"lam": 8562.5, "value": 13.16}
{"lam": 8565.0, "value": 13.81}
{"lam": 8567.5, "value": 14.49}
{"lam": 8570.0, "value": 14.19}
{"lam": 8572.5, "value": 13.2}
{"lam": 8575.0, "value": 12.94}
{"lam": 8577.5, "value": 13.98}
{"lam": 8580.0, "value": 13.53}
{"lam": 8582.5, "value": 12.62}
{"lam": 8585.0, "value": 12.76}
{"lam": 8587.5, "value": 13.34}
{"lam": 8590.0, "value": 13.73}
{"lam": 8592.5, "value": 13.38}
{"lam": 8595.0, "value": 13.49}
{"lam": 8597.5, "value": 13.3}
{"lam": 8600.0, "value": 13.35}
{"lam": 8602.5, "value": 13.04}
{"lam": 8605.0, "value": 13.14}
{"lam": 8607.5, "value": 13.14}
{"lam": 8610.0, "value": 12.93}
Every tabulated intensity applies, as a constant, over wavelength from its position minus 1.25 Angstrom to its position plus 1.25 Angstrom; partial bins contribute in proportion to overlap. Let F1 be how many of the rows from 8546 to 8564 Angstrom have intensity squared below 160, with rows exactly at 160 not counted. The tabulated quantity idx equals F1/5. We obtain 0.60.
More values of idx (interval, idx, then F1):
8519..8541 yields 1.00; 5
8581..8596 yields 0.20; 1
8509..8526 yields 0.40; 2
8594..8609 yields 0.00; 0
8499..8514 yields 0.60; 3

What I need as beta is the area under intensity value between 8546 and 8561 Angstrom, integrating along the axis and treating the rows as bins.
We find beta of 184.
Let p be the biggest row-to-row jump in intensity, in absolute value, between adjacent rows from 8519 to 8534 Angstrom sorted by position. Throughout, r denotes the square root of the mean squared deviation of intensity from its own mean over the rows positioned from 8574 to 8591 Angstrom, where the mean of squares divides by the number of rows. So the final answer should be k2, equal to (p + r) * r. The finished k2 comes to 0.44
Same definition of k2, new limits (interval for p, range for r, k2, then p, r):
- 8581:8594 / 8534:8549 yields 0.66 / 0.58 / 0.6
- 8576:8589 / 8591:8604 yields 0.16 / 0.91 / 0.1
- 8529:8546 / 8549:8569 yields 1.26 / 0.82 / 0.8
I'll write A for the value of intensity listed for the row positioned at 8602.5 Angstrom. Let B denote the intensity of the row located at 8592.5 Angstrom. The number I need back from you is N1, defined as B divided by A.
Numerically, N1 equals 1.03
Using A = 13.04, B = 13.38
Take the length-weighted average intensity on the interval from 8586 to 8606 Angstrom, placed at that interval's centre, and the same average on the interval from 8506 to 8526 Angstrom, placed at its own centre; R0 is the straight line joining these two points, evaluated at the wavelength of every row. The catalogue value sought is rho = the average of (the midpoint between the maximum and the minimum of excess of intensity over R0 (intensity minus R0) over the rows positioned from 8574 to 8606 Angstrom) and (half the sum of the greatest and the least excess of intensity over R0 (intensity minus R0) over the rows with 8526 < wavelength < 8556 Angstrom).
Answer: -0.80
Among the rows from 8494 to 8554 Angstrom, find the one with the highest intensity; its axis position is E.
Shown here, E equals 8510.0 Angstrom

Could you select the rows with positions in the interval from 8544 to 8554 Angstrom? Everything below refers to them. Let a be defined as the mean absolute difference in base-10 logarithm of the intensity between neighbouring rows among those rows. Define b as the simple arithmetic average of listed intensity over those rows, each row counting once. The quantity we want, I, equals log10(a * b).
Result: -0.53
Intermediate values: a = 0.026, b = 11.3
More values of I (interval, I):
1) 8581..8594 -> -0.80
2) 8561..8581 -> -0.57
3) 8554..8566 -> -0.91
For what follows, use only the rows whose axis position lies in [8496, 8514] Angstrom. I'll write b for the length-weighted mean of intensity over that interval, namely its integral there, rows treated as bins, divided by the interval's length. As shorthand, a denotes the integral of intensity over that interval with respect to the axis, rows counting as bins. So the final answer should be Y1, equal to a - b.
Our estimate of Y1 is 212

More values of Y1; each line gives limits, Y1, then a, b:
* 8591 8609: 226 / 239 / 13.3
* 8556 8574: 230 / 244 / 13.5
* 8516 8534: 213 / 226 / 12.5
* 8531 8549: 184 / 195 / 10.8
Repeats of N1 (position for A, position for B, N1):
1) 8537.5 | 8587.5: 1.23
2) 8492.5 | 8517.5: 0.98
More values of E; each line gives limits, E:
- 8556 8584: 8567.5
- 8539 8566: 8565.0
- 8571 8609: 8577.5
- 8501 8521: 8510.0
